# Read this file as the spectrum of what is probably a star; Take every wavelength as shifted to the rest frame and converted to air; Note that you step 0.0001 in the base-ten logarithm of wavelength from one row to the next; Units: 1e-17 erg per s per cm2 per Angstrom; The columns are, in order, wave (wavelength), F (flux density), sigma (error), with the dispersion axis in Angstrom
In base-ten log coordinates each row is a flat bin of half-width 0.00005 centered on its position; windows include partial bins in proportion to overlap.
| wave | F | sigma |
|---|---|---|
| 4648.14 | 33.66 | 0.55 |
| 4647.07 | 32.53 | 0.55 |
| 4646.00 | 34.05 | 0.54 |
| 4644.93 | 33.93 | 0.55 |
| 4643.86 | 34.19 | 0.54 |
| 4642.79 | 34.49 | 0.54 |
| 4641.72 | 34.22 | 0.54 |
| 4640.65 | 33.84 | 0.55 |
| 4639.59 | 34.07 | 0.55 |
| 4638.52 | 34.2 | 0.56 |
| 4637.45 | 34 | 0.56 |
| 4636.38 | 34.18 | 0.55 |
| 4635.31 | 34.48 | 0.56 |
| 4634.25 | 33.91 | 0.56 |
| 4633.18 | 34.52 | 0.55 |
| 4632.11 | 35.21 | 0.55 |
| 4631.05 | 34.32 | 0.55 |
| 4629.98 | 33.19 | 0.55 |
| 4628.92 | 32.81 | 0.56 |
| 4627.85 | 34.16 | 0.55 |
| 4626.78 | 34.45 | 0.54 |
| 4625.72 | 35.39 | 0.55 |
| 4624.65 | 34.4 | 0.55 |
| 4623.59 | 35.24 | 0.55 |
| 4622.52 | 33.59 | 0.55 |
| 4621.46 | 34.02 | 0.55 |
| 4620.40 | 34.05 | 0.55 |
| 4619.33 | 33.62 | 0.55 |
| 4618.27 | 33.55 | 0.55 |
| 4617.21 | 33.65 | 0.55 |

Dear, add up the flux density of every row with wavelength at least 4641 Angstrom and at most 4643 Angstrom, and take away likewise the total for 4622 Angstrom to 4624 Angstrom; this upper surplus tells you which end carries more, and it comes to -0.12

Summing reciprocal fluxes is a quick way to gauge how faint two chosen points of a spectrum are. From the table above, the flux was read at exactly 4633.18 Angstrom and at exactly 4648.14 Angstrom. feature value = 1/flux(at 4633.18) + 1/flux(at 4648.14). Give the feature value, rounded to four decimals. 0.0587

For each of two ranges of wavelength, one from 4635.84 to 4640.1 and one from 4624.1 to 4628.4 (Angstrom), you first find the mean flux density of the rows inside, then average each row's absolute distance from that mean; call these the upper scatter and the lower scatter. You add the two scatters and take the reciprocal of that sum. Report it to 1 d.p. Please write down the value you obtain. 2.1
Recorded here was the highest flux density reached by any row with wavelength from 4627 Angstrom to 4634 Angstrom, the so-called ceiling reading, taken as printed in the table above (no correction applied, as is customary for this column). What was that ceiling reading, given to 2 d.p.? 35.21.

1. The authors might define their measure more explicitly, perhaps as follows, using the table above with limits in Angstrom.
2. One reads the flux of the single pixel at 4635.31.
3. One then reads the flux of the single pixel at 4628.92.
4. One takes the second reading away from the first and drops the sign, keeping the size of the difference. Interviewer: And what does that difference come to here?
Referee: 1.7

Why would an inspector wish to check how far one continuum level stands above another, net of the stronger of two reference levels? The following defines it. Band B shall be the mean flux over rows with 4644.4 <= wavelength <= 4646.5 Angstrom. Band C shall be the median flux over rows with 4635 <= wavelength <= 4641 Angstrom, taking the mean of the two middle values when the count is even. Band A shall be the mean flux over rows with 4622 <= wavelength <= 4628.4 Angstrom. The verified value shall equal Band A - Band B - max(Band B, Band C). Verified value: -33.6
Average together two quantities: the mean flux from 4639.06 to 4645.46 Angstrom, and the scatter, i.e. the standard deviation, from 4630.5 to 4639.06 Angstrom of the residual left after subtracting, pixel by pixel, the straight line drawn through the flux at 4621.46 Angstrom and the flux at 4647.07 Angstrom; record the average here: 17.2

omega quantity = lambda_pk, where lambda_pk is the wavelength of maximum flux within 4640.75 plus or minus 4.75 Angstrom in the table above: 4642.79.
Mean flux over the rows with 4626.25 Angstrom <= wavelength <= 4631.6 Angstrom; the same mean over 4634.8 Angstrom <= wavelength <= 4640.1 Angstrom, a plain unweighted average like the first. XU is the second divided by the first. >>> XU 1.01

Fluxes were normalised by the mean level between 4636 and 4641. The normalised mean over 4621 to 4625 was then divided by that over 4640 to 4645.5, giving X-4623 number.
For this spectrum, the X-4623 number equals 1.01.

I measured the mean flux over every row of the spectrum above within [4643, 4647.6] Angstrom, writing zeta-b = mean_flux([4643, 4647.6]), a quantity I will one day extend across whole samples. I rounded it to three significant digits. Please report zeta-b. 33.7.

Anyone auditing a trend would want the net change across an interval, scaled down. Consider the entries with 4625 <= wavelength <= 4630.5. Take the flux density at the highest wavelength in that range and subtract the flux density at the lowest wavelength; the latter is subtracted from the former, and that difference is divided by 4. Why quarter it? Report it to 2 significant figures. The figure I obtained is -0.55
